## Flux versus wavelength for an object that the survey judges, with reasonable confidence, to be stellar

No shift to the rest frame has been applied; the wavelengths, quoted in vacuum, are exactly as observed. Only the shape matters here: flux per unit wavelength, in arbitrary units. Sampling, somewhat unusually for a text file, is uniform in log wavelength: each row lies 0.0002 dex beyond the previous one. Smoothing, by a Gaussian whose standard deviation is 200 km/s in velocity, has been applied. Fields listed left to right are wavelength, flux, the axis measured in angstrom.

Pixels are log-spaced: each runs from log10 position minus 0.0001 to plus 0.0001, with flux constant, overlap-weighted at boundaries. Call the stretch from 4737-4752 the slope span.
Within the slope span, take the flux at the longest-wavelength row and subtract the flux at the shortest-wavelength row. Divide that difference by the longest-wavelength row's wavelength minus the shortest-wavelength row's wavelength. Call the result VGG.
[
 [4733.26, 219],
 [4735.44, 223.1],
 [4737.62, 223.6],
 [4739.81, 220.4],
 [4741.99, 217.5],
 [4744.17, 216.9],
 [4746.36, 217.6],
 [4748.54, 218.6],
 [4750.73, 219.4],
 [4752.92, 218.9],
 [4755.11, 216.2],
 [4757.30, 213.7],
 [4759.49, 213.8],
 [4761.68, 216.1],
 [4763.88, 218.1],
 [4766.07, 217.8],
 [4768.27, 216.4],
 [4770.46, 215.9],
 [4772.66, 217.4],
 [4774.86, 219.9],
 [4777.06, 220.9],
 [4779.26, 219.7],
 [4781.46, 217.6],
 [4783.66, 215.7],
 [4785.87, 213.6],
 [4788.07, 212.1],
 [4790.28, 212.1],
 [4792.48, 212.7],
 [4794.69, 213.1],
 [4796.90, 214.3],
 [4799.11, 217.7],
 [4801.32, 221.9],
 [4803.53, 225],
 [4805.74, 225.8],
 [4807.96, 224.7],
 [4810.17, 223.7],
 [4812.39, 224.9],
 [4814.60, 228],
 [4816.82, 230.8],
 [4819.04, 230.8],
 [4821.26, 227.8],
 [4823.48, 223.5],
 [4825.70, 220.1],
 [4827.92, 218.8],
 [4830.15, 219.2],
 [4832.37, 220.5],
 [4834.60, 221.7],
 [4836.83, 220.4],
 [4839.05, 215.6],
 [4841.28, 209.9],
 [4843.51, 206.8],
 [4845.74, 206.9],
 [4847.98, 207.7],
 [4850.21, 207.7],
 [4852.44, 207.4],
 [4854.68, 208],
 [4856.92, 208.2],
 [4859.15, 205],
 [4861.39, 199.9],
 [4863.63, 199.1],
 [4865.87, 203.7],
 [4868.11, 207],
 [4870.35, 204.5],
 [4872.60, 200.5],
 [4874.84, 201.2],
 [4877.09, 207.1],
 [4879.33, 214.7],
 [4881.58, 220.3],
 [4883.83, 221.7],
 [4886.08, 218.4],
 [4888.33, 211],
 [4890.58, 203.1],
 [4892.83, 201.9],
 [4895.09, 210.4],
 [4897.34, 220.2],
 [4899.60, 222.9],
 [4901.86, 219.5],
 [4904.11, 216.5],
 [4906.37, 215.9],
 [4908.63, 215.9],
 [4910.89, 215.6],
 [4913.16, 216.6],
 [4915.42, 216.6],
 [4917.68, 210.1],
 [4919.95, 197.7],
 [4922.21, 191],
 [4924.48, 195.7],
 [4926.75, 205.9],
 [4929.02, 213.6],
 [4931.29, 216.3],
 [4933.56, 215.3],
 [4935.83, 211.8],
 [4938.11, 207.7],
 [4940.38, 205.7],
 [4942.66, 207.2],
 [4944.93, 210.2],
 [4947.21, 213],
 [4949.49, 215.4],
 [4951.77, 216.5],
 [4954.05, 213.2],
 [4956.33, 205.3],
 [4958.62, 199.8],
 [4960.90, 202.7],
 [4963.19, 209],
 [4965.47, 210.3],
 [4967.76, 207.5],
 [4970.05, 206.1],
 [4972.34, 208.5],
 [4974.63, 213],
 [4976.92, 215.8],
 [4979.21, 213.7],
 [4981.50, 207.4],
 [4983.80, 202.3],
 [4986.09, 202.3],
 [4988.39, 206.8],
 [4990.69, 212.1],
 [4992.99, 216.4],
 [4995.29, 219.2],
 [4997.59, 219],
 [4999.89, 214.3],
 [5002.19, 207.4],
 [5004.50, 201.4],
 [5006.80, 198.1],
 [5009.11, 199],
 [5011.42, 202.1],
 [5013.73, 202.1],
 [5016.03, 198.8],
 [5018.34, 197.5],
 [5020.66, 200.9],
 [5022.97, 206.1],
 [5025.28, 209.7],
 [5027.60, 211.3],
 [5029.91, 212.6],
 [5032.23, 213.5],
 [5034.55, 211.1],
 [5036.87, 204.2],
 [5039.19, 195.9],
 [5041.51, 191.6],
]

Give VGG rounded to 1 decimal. -0.3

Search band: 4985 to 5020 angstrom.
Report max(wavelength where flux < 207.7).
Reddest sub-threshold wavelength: 5018.34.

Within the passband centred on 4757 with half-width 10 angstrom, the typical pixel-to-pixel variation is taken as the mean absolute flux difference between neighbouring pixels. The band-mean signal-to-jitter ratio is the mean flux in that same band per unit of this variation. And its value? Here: 155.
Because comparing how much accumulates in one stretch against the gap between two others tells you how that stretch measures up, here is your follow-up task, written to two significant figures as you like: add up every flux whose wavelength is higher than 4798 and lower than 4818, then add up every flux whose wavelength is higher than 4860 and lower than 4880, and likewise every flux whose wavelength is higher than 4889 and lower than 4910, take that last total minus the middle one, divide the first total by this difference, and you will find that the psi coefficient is 23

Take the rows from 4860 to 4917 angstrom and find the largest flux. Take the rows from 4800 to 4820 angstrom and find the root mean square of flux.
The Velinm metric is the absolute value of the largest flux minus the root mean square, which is 3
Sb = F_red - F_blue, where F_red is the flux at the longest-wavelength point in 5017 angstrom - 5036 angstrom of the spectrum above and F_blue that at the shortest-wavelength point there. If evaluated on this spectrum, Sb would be 14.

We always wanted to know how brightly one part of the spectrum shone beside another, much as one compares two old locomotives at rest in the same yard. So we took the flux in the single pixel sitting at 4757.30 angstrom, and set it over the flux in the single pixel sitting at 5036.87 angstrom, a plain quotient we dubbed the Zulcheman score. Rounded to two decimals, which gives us 1.05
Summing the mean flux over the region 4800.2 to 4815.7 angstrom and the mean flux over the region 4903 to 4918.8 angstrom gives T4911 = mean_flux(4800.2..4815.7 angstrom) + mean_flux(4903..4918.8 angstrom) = 440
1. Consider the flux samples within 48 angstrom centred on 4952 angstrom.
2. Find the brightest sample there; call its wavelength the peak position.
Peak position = 4951.77 angstrom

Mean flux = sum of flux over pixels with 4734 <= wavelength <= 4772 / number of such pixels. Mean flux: 217.9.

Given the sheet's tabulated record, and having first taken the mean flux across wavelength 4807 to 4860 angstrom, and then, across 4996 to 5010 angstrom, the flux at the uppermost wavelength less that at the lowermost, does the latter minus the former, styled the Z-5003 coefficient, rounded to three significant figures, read -237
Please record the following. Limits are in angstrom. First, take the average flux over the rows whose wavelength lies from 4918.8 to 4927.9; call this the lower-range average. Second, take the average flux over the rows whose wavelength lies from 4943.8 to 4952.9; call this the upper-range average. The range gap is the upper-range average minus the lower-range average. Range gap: 16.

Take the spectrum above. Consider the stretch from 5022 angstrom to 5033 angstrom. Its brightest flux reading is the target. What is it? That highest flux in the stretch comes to 213.5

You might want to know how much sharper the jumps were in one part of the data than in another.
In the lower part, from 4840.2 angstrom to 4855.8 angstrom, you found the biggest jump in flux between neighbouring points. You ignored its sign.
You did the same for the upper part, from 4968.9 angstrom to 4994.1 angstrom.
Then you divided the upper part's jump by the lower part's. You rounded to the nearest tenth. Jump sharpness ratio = 2.0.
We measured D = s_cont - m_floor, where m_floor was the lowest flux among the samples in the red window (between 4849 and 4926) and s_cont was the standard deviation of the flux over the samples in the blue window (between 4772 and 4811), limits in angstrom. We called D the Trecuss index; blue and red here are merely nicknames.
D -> -186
